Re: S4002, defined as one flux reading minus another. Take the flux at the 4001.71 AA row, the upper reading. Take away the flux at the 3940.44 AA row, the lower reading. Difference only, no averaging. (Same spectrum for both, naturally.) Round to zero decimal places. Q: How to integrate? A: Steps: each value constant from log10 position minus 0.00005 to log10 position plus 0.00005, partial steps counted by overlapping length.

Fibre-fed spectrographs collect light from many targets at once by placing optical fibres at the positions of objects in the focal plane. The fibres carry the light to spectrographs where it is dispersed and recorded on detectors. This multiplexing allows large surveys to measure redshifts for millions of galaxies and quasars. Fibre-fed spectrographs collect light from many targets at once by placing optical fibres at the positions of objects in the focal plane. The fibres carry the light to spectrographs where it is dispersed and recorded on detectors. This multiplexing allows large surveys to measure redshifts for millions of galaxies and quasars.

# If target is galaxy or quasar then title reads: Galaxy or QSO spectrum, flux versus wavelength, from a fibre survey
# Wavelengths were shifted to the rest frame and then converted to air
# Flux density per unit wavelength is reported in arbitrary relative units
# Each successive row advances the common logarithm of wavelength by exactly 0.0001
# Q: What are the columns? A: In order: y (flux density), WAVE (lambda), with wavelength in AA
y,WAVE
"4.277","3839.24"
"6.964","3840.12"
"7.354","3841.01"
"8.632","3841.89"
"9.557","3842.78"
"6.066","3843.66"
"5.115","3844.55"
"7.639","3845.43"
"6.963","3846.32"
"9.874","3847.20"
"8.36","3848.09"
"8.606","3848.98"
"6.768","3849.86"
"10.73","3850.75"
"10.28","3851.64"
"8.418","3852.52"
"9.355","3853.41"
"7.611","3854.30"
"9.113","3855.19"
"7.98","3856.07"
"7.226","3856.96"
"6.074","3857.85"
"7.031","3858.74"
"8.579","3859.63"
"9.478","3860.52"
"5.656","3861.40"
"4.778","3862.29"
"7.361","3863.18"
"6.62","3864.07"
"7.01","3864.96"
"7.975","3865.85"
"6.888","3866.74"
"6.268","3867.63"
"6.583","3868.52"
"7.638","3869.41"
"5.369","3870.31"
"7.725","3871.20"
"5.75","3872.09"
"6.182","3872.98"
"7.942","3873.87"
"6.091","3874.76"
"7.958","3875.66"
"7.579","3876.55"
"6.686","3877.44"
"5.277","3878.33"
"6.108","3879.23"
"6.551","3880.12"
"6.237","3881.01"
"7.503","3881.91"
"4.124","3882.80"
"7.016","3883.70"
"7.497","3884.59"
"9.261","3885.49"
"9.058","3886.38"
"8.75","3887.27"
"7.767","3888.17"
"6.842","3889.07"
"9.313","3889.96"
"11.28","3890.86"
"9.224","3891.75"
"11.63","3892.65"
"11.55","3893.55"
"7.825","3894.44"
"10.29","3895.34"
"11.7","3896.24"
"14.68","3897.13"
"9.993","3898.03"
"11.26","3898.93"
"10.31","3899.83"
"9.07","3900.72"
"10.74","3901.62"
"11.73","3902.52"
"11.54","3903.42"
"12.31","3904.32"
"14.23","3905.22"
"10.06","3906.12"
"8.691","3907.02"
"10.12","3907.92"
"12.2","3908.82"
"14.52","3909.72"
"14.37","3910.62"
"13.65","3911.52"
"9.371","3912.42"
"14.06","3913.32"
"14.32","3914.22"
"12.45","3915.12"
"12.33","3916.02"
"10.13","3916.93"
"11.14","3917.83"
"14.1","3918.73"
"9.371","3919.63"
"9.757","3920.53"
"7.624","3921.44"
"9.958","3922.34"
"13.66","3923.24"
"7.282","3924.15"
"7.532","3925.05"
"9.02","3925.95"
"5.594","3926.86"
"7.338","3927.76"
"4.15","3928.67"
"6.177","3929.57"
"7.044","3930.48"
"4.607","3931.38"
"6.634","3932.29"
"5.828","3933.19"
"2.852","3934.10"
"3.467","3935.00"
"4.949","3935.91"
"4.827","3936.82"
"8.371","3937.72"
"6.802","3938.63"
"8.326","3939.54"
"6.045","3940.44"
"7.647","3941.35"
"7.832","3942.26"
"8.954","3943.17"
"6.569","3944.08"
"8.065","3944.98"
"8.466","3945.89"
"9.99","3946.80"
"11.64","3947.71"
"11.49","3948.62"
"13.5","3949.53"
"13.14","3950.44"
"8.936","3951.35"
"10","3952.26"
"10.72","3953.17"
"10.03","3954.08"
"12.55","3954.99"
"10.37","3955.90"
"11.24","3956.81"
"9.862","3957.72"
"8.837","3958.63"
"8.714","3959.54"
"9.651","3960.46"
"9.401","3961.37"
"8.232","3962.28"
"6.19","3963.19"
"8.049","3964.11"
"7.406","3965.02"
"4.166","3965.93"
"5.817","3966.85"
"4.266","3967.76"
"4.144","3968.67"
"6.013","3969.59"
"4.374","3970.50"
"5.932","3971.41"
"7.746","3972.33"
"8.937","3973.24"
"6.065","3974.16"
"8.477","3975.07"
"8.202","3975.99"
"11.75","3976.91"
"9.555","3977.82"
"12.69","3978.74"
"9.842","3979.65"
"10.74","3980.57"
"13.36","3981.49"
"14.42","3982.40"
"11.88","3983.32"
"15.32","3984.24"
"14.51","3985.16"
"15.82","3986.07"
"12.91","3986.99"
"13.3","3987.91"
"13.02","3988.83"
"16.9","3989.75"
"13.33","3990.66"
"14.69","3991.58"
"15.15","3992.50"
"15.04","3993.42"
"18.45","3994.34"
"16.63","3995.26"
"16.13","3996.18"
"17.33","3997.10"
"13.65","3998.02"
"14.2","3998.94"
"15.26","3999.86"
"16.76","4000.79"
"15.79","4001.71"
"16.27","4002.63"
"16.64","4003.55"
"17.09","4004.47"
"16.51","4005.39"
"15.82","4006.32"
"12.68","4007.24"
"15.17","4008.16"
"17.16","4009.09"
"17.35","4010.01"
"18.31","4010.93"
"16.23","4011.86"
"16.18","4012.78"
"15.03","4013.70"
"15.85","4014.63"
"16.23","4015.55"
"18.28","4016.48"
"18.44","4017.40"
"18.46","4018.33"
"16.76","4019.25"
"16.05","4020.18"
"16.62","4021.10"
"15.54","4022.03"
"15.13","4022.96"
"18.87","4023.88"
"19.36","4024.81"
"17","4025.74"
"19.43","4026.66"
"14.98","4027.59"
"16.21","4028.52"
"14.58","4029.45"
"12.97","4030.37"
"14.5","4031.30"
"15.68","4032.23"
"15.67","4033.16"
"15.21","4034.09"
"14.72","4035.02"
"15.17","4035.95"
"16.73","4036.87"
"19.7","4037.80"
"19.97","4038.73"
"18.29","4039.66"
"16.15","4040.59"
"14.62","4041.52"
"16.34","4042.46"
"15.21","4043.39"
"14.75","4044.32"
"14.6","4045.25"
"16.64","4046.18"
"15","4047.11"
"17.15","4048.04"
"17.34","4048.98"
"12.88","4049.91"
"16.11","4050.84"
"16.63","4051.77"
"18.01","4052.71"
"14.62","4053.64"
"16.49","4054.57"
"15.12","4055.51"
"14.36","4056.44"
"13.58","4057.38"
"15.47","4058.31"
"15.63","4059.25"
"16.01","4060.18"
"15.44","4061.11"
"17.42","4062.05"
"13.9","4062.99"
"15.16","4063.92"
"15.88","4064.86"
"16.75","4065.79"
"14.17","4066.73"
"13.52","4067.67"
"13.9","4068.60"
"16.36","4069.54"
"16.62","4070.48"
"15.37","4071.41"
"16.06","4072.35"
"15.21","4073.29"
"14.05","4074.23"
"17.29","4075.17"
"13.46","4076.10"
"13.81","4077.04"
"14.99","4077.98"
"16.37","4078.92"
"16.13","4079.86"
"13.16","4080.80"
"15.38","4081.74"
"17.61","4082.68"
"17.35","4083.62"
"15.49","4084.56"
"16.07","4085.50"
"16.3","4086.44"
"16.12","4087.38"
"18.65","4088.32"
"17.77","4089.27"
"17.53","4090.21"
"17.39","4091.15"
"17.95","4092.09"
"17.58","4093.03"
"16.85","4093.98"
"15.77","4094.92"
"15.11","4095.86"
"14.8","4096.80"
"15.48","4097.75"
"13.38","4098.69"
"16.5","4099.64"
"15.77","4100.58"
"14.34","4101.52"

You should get 10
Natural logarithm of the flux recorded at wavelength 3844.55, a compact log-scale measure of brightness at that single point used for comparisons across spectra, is 1.63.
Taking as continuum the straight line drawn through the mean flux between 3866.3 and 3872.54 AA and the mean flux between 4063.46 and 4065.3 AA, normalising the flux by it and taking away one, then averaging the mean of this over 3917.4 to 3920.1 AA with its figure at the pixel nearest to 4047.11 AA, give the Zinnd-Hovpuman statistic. 0.16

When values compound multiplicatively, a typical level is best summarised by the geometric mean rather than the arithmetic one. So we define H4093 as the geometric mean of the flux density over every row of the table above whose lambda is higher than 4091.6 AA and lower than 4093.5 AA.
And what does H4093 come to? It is 18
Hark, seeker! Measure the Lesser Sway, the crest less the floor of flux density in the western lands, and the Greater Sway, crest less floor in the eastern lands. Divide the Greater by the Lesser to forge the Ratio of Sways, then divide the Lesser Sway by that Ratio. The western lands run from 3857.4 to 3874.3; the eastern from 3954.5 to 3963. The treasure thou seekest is 5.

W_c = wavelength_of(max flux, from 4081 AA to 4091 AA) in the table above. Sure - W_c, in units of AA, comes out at 4088.32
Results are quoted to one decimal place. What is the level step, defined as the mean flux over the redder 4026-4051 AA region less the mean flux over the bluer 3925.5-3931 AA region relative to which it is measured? 9.4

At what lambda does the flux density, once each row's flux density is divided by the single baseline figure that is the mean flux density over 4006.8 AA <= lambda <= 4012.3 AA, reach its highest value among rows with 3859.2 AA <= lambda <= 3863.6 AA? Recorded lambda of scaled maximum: 3860.52 AA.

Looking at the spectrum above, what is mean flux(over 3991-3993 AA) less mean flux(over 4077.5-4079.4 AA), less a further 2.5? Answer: -3.3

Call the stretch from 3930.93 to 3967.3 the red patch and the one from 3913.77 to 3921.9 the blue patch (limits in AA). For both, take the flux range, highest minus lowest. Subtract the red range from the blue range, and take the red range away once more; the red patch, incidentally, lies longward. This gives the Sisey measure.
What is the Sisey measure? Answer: -14.6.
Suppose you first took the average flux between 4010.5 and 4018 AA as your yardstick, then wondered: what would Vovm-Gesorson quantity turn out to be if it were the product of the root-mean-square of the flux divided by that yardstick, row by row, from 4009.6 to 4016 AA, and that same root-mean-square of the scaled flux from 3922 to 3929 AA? 0.5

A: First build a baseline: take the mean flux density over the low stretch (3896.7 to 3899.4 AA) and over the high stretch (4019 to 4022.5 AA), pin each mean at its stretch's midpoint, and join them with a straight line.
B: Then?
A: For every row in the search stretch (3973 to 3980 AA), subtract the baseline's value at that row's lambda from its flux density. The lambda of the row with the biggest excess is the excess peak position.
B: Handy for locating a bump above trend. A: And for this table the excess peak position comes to 3978.74 AA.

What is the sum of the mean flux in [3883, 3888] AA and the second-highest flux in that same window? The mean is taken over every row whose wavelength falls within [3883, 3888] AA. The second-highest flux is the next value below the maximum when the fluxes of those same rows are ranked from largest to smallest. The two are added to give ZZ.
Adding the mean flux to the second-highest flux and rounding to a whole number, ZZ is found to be 17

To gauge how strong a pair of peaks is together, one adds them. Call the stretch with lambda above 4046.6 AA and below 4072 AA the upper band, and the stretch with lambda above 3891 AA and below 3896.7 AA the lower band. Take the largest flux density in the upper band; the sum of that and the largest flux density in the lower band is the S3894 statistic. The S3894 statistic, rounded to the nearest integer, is 30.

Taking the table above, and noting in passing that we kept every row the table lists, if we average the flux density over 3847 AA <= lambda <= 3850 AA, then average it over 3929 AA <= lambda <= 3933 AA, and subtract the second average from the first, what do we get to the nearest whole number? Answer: 2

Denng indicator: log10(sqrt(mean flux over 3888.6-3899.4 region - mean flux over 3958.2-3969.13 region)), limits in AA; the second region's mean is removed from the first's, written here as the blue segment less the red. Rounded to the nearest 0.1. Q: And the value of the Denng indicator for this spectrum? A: 0.3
